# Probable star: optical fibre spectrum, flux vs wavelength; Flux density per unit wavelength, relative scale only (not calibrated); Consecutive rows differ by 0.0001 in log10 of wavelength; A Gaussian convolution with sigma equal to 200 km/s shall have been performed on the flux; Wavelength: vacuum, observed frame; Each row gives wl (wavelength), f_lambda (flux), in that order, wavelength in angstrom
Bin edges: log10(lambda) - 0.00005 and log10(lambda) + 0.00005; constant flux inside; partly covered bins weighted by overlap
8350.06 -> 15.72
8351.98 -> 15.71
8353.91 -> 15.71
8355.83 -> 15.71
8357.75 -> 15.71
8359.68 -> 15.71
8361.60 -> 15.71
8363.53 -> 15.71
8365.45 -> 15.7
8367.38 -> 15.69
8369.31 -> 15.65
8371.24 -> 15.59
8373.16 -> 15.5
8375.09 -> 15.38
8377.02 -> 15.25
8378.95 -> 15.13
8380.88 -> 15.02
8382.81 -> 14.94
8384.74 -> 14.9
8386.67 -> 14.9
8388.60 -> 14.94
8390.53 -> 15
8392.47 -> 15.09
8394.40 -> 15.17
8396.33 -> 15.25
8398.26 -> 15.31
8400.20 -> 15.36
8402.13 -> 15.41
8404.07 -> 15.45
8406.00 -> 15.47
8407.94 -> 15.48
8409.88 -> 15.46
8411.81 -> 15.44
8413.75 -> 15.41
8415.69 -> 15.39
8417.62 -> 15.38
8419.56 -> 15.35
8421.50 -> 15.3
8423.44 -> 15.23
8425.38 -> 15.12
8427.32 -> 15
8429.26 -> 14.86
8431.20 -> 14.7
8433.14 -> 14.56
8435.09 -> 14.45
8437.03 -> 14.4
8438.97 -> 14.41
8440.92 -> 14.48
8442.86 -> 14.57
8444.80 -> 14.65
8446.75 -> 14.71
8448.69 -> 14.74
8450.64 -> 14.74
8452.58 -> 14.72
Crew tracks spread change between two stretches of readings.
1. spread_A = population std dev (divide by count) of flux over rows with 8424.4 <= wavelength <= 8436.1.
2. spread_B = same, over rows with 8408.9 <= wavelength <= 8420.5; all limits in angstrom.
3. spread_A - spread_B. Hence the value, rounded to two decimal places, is 0.20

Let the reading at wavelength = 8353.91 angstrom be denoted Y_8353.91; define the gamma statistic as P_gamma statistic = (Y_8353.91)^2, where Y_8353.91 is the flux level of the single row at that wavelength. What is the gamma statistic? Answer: 247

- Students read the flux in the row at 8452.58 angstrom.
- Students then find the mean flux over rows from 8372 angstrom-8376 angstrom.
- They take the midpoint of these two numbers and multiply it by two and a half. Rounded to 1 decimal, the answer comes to 37.7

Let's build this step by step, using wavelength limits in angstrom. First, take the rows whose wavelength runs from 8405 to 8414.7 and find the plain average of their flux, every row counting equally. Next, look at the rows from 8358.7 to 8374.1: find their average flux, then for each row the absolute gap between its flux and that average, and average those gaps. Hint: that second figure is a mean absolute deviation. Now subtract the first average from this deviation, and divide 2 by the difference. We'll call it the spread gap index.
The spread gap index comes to -0.130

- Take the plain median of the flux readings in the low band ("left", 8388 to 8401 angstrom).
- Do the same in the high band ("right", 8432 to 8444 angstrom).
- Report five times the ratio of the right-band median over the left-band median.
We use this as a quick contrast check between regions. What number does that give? 4.77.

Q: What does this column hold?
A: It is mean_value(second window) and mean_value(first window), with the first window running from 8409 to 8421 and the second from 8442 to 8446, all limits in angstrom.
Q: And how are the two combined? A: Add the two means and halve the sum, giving 15.0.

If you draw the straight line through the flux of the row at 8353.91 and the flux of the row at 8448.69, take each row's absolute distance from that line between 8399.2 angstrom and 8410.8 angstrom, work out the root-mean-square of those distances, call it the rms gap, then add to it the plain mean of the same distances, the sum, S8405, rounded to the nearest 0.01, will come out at 0.51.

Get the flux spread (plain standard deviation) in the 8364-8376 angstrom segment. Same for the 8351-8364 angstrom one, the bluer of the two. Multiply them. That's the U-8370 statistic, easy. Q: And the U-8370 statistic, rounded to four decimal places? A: 0.0000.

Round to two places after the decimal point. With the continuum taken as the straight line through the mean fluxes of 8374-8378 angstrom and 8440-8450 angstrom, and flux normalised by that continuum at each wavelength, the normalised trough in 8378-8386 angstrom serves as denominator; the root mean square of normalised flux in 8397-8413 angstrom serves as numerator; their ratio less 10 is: -8.95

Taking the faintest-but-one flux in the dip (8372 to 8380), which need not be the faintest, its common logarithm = 1.18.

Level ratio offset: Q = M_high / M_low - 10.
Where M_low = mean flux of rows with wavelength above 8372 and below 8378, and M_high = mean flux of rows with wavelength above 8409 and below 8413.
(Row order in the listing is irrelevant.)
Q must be -9.00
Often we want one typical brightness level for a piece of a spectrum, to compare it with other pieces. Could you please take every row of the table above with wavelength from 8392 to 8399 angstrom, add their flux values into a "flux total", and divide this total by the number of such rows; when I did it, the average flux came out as 15.2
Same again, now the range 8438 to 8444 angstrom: 14.5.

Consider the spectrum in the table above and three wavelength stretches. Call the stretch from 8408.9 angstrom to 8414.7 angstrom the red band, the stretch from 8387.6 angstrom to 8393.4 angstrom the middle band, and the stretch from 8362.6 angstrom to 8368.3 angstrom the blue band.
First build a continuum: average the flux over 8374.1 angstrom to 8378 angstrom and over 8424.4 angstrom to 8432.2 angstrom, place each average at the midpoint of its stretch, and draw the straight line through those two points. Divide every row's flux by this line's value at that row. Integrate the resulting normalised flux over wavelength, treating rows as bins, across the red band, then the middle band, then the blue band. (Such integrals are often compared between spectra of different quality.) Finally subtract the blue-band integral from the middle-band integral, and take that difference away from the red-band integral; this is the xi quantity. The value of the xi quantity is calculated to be 6.1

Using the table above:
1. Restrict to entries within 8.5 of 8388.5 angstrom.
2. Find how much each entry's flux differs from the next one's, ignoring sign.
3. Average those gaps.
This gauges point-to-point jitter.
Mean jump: 0.059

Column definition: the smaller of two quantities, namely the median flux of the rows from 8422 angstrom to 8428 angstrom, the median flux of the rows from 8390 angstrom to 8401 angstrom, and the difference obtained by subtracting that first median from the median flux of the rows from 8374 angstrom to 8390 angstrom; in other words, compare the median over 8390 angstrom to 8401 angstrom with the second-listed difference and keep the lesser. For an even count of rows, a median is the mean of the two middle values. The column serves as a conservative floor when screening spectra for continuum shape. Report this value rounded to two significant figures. -0.14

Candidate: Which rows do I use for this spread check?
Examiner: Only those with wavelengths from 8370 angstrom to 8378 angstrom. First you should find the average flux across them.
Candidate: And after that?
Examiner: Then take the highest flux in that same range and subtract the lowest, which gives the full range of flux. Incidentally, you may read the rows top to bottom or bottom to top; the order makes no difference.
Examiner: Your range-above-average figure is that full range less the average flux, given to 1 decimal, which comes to -15.1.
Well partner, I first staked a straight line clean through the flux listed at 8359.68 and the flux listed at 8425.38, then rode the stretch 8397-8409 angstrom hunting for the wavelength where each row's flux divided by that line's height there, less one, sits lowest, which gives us 8398.26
